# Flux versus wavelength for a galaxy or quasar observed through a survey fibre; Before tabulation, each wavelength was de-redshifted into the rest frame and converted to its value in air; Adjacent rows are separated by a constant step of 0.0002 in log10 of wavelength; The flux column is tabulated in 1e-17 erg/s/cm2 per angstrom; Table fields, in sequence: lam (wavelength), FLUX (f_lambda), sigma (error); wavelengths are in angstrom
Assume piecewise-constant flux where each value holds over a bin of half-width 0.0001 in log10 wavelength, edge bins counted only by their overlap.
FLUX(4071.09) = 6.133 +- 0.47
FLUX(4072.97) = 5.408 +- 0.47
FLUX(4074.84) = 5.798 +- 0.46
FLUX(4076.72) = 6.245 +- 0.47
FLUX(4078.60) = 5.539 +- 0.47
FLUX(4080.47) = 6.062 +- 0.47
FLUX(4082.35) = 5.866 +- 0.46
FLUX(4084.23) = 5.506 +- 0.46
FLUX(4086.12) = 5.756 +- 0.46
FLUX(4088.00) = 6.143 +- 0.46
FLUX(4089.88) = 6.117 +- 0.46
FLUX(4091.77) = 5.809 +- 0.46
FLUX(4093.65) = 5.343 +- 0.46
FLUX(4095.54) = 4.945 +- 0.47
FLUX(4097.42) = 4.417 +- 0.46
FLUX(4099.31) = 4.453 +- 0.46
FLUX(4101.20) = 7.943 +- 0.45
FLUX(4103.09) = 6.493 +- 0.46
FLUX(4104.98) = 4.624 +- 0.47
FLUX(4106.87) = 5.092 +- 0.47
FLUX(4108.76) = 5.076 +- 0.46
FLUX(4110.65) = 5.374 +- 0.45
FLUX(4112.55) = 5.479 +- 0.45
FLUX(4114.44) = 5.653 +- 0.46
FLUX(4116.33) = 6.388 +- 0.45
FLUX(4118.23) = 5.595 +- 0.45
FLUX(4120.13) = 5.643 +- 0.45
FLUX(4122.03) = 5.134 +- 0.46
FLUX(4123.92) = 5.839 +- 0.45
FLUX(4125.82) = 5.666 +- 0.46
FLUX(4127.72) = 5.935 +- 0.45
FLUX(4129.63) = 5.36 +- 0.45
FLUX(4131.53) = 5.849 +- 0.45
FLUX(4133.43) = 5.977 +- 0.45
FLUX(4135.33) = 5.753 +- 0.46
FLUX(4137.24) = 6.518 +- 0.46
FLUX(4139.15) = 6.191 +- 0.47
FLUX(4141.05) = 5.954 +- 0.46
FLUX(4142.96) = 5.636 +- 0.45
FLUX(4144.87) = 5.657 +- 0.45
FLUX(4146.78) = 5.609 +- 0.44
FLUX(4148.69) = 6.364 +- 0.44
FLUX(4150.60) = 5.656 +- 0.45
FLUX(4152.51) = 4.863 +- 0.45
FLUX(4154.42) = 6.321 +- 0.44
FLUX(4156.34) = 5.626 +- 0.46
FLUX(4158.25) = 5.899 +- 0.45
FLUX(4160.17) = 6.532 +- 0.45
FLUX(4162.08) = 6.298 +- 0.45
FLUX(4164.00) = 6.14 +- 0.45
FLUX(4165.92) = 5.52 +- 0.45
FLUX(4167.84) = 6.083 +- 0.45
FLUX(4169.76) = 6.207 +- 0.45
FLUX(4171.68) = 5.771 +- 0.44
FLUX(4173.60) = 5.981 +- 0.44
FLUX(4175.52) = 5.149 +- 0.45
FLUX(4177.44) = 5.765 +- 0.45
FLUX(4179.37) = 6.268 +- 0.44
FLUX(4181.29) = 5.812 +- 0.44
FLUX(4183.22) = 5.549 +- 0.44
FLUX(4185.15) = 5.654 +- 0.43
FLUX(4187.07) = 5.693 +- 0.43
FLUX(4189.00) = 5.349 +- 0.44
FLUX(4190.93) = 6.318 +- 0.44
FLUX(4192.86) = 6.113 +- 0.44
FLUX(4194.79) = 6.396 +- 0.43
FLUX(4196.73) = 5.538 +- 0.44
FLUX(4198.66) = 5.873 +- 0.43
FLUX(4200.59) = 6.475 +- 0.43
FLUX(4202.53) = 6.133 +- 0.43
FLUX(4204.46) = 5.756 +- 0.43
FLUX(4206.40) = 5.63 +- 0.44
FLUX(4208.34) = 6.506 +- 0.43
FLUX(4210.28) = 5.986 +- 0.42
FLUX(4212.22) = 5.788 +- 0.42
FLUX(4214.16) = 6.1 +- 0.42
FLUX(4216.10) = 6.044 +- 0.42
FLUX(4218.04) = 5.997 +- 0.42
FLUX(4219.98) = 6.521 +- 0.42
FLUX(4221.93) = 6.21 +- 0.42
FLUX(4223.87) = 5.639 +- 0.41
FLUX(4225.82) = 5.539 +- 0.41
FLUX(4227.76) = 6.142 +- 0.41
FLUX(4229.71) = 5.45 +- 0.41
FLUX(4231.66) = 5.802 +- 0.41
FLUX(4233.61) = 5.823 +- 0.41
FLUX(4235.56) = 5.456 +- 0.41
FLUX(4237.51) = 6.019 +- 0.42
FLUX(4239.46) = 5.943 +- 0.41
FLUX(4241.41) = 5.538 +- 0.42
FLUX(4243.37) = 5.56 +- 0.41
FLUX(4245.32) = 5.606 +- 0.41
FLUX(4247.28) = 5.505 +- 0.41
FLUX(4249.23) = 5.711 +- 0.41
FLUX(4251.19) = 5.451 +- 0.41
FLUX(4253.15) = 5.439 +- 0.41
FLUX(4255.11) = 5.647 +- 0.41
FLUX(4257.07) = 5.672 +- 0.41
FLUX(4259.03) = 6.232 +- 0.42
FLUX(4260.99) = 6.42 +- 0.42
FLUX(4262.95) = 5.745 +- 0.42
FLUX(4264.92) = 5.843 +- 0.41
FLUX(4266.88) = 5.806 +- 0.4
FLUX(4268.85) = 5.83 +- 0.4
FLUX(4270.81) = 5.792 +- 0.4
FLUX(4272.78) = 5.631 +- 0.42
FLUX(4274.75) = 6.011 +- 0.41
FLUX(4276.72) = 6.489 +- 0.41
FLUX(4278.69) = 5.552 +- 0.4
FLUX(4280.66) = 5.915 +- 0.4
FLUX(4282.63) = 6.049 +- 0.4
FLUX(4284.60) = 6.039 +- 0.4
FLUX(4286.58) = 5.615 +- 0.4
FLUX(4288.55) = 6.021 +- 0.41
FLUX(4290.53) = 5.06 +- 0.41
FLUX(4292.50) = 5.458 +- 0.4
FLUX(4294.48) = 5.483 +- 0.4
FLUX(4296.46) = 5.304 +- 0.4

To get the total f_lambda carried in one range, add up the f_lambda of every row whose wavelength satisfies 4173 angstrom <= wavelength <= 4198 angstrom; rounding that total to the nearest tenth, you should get 75.6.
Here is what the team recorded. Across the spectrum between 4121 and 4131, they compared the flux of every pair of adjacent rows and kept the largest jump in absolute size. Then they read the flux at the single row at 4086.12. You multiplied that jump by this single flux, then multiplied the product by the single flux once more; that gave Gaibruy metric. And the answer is 23.4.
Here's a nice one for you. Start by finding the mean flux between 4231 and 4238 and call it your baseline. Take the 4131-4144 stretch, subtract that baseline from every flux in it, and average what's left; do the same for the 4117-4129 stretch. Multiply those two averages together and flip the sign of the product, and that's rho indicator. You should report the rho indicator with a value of 0.03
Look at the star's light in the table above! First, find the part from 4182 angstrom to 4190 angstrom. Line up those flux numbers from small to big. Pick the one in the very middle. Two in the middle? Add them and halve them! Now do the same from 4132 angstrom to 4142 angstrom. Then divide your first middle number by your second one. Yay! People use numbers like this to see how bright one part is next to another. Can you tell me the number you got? 0.937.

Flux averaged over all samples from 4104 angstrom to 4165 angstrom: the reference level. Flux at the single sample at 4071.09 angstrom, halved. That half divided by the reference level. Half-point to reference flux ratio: 0.534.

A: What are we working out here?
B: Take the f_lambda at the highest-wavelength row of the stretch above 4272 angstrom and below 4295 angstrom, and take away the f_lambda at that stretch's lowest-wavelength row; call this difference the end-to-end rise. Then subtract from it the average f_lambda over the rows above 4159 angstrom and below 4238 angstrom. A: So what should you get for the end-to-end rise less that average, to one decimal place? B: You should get -6.1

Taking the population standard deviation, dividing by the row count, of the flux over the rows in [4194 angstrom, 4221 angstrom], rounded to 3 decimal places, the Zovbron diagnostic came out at 0.313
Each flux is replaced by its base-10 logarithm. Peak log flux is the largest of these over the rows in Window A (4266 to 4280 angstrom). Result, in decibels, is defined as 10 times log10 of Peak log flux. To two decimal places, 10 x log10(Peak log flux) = -0.90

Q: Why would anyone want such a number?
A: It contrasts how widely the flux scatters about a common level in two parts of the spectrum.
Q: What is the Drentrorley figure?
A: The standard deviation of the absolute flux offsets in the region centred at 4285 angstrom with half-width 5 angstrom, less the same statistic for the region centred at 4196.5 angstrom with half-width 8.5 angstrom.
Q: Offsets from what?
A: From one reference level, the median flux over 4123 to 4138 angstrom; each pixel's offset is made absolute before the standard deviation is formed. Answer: -0.14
